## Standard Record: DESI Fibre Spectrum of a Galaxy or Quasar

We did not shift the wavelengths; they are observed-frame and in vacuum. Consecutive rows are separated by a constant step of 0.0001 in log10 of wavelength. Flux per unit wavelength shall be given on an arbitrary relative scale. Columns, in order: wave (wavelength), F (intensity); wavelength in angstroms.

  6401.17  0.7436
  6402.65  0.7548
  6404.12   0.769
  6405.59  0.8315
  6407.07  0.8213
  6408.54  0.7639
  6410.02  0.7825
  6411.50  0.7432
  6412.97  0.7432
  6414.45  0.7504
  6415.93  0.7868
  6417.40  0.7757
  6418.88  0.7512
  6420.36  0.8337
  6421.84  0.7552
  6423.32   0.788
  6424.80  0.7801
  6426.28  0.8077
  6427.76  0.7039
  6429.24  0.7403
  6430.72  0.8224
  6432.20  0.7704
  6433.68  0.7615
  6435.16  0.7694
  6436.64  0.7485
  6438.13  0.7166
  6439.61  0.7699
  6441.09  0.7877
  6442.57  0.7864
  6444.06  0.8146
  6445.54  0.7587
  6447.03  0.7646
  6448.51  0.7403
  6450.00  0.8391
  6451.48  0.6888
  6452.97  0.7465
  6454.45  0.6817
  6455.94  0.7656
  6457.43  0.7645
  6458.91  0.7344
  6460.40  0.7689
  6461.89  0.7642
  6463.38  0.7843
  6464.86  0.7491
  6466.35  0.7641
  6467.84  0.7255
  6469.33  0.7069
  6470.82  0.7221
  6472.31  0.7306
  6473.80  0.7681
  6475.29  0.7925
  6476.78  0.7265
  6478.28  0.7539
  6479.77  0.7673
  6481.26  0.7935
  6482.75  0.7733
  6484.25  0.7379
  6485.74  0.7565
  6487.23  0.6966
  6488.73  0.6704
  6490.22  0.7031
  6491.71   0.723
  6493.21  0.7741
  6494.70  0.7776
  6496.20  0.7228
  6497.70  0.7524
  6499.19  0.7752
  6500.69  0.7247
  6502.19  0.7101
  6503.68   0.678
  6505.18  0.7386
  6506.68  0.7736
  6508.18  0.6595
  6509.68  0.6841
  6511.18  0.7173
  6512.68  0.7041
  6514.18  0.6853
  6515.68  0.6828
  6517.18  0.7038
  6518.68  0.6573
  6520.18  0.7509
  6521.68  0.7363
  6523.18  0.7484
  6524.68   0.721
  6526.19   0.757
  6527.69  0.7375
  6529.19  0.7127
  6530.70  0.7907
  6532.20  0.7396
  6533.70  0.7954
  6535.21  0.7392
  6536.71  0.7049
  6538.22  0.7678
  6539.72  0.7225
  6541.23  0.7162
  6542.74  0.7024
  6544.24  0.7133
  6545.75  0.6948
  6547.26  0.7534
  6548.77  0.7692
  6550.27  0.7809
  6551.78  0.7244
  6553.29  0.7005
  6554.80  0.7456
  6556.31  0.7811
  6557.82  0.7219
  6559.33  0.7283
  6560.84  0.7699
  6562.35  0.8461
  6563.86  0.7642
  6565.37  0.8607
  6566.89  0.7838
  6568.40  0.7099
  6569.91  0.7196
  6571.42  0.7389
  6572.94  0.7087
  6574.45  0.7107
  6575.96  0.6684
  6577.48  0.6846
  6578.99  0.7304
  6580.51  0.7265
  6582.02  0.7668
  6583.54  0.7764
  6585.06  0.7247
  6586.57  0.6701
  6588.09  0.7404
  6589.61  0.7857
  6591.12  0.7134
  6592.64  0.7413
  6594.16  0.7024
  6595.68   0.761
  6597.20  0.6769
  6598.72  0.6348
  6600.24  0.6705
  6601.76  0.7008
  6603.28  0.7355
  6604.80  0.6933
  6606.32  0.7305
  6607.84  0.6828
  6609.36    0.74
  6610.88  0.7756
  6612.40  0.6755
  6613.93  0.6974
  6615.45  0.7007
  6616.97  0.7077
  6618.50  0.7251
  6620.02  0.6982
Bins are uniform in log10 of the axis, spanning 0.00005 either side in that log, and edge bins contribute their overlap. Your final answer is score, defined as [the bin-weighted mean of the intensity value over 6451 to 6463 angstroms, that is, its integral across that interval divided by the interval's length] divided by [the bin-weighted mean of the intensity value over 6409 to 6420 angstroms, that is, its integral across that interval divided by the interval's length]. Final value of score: 0.97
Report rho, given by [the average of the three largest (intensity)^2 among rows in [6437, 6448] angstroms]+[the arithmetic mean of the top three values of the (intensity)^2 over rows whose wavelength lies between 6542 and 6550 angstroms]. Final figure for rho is 1.19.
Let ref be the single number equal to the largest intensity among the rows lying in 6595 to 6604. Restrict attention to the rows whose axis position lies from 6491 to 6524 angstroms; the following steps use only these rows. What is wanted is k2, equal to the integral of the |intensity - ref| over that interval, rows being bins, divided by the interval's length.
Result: 0.044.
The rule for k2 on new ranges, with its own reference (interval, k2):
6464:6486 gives 0.023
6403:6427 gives 0.027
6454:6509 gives 0.030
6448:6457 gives 0.044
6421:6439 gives 0.026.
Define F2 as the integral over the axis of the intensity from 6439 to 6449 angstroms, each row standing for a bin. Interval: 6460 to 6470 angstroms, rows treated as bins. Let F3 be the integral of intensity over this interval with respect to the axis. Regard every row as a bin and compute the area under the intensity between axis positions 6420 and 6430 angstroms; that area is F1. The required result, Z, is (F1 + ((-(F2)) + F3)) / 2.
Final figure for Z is 3.7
